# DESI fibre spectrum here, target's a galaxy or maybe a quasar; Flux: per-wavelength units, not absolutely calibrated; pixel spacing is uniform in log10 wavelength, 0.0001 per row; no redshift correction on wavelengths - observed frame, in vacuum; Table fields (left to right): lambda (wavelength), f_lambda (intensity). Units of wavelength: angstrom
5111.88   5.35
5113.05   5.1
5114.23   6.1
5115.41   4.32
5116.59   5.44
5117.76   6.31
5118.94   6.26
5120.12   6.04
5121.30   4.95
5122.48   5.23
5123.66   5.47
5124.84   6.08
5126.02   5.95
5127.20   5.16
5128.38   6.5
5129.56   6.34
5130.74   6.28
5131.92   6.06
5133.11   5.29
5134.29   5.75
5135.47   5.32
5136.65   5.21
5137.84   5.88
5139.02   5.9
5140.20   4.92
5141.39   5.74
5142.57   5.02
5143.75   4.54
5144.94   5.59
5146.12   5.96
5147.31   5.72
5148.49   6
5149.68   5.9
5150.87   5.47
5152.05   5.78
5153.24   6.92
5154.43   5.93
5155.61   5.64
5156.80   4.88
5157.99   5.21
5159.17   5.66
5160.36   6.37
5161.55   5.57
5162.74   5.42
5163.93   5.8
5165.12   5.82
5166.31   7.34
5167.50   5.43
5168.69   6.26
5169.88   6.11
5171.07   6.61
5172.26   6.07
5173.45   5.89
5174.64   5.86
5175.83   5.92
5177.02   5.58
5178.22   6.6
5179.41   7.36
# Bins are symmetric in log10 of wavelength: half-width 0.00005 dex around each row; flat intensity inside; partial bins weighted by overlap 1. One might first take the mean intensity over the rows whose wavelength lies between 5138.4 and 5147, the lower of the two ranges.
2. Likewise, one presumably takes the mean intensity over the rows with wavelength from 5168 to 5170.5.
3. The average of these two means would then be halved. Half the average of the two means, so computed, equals 2.89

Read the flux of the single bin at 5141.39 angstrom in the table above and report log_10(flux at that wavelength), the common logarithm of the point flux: 0.76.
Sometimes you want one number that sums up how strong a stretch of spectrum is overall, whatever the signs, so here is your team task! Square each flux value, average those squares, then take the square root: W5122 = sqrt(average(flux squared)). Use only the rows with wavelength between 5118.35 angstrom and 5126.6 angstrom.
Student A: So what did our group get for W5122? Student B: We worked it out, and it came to 5.73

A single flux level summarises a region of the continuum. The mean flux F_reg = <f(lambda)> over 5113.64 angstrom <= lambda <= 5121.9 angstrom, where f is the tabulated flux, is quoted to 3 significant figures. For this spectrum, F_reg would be 5.63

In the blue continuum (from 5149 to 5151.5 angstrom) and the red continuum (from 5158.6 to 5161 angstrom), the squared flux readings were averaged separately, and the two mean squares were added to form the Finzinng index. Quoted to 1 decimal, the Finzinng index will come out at 68.7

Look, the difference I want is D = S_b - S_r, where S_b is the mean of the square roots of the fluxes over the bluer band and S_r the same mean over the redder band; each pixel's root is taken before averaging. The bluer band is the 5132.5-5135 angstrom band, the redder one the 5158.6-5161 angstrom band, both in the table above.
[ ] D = -0.10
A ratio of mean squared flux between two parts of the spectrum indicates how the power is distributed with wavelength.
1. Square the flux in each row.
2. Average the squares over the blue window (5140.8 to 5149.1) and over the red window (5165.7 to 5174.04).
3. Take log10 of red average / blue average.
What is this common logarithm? 0.11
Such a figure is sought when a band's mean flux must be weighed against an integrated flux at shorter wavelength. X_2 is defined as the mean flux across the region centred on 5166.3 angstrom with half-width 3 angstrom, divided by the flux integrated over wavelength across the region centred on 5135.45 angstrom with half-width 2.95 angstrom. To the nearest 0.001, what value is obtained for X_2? 0.189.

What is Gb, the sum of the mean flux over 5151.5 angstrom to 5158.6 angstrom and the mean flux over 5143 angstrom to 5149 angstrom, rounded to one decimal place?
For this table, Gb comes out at 11.3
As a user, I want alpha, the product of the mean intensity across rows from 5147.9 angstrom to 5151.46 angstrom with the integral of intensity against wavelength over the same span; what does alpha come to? 119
